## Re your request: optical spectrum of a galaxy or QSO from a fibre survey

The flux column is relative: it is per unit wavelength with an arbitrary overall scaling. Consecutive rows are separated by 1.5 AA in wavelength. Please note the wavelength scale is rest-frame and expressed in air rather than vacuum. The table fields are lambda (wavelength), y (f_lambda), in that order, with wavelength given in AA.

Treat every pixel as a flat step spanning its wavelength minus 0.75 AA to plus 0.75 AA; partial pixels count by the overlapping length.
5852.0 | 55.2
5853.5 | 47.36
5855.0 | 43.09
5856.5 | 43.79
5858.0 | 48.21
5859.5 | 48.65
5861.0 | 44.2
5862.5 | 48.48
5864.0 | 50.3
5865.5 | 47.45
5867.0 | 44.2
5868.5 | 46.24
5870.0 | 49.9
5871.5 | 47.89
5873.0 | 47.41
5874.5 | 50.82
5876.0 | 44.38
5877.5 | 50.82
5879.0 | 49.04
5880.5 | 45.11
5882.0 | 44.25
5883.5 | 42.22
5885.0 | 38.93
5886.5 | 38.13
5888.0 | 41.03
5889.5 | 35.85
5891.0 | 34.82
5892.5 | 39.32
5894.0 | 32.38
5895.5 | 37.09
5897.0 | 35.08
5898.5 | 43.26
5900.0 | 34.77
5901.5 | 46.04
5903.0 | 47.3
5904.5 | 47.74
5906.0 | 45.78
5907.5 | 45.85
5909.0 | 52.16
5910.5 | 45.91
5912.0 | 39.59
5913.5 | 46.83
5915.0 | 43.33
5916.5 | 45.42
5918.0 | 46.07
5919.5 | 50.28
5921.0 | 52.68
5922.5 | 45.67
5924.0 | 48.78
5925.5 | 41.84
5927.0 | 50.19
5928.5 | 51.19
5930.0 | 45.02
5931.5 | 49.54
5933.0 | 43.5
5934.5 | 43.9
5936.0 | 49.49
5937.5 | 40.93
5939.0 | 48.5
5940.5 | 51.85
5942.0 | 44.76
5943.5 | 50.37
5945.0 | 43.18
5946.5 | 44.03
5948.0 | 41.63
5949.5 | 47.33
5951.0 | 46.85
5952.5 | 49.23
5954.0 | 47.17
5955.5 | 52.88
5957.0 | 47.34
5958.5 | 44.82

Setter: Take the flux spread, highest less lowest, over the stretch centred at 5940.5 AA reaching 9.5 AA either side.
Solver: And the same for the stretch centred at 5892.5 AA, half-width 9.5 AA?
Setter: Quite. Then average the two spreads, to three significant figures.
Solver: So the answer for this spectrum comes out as 12.3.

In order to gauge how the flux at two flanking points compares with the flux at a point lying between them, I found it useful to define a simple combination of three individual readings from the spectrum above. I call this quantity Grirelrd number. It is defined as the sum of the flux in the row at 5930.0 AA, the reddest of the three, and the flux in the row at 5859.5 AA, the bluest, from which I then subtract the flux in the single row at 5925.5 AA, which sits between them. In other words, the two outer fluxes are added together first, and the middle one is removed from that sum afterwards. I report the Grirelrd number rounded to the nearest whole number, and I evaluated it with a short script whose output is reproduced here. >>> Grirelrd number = 52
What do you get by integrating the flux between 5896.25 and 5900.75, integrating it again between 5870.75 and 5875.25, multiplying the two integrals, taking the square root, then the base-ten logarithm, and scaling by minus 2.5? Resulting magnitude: -5.71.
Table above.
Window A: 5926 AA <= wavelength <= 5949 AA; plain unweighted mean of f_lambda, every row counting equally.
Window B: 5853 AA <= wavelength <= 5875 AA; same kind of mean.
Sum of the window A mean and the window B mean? 93.7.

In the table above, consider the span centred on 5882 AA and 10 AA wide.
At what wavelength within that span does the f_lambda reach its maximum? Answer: 5877.5 AA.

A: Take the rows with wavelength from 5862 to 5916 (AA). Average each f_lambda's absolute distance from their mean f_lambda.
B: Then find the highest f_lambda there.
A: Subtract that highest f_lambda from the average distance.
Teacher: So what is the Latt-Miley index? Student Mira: -47.8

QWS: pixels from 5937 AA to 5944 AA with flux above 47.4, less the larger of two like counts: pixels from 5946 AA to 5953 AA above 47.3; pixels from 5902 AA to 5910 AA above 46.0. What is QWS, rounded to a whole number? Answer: 0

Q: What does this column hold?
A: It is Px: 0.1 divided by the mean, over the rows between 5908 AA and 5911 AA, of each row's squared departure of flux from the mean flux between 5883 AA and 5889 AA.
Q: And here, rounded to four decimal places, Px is 0.0011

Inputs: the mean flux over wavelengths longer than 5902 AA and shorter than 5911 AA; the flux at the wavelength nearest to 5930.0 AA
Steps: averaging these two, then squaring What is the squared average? 2138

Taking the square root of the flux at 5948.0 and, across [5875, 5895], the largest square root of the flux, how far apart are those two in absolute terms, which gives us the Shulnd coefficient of 0.68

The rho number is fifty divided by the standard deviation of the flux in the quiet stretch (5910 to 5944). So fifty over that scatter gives 14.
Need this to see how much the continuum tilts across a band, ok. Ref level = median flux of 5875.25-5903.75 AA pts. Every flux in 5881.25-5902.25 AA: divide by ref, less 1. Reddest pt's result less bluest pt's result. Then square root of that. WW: 0.2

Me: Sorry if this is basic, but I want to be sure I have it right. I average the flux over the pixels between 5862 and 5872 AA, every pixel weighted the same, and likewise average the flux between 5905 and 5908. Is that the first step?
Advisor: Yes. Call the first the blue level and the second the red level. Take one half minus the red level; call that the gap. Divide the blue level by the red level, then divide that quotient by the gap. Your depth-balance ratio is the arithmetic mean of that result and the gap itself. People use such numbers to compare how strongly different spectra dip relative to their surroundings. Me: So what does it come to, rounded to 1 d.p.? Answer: -22.7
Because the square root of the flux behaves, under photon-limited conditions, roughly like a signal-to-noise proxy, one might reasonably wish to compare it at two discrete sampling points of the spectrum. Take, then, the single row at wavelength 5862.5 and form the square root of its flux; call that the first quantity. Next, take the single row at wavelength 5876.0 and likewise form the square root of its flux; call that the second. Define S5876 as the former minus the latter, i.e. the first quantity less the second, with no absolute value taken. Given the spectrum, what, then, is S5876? 0.30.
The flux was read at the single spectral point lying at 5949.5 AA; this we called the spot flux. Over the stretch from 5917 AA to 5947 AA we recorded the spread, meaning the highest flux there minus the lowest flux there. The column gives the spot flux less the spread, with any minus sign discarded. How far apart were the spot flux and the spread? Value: 35.6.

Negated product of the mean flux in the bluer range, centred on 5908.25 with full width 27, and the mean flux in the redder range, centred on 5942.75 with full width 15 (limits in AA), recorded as -2067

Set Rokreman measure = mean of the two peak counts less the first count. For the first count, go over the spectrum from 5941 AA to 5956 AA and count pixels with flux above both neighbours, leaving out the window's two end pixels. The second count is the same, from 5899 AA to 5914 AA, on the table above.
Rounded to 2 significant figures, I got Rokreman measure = -1.0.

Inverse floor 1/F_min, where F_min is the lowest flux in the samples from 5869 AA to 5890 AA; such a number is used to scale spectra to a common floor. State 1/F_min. 0.028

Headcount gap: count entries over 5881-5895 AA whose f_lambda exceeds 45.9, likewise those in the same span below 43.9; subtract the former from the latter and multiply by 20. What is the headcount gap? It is 160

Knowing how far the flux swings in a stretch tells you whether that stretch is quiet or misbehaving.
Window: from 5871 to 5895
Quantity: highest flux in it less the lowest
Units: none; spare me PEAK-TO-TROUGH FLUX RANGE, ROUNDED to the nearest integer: 18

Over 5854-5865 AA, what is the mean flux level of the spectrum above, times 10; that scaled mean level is 467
